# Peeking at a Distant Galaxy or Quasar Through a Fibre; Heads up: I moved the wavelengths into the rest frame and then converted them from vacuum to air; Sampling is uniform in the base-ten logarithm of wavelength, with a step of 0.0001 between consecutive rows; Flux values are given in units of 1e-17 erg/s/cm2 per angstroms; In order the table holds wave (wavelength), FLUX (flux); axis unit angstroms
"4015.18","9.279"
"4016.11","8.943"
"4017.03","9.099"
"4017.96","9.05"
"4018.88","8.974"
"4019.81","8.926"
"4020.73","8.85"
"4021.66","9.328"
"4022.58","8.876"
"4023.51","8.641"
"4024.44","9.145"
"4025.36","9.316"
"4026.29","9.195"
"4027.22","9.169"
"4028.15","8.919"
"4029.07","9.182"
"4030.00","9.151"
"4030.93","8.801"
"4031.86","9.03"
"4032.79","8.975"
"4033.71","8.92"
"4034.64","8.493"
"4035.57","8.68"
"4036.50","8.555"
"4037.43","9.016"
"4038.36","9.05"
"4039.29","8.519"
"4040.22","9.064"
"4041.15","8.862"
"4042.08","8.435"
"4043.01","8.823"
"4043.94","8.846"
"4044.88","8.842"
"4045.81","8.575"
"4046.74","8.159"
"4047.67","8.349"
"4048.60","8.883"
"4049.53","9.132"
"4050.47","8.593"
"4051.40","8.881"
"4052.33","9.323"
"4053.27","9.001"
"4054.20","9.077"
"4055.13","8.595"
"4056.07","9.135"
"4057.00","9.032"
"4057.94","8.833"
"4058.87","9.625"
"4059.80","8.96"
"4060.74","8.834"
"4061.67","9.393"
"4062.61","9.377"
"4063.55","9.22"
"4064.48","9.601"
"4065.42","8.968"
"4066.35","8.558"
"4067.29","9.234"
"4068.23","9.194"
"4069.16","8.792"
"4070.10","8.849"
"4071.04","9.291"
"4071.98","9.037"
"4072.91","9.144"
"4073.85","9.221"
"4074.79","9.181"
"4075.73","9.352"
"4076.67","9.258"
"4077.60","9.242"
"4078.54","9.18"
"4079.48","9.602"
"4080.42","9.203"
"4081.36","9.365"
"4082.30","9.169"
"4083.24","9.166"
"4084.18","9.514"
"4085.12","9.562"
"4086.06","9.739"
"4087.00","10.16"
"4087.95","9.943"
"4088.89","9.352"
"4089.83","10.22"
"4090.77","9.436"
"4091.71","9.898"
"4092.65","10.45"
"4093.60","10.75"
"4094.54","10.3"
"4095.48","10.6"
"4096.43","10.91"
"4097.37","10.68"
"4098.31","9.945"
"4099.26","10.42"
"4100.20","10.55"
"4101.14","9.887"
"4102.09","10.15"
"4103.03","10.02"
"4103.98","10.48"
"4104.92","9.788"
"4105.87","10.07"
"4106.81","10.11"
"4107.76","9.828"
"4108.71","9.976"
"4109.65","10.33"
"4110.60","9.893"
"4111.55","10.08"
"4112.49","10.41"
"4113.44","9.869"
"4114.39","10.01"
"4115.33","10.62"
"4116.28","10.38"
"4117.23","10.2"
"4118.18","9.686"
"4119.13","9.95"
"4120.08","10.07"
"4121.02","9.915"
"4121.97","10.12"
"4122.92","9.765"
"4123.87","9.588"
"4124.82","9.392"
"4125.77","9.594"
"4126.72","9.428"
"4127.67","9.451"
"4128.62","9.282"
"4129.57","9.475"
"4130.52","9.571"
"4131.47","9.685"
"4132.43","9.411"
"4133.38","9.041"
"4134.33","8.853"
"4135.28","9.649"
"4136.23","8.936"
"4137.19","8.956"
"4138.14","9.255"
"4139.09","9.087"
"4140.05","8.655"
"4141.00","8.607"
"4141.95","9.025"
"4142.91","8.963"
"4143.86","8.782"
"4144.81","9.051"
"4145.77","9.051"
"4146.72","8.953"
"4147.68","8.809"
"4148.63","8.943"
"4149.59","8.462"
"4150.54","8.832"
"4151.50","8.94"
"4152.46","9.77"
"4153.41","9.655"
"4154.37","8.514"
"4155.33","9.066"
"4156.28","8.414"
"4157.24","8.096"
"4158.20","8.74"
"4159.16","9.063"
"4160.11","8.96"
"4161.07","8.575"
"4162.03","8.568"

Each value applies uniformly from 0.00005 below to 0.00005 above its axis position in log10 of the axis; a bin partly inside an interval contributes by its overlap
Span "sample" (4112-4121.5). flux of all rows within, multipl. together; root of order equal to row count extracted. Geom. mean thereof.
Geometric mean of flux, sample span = 10.1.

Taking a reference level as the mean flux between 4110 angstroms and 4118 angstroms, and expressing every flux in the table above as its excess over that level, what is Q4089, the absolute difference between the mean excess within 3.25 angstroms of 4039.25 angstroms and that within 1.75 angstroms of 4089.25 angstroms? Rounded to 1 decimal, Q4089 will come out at 1.0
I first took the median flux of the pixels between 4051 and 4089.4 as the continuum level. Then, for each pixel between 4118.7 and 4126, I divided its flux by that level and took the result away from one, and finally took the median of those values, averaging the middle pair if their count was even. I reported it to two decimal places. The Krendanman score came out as -0.07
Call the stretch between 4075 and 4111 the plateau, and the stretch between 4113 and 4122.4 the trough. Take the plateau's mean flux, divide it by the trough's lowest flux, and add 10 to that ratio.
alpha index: 11.0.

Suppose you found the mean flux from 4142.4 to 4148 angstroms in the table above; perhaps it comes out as 8.93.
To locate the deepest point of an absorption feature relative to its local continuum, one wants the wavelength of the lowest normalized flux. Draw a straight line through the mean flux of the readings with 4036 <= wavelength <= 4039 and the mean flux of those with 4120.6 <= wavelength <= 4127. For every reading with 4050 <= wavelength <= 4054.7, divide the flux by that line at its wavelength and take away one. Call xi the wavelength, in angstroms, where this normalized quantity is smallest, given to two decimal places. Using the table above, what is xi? 4050.47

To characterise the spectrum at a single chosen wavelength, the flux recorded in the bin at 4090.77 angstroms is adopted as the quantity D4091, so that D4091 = 9.436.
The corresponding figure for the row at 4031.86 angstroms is 9.03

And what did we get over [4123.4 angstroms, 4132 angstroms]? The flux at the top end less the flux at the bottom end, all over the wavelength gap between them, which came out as 0.01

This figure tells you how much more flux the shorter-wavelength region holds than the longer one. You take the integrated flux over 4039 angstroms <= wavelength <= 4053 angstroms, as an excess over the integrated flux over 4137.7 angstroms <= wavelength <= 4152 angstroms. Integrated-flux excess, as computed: -5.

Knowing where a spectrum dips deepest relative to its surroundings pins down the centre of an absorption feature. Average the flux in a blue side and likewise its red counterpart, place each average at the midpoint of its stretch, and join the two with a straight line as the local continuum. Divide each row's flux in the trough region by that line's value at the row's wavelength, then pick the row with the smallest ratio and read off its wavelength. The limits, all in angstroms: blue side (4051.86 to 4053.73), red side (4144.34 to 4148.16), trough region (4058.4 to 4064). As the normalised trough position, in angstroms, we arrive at 4060.74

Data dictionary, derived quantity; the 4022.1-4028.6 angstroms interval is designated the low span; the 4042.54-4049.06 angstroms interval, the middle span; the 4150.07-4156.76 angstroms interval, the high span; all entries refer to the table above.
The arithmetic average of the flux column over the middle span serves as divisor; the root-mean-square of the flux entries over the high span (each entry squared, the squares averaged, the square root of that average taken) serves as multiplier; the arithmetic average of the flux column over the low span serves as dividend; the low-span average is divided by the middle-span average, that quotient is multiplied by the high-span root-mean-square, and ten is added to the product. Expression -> 19.5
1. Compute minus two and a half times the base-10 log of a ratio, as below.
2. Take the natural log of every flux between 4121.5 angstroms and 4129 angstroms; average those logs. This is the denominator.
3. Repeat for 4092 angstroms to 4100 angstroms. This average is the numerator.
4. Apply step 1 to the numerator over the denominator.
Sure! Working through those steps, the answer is -0.04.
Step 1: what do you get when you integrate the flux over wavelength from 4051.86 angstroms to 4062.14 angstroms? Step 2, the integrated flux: 93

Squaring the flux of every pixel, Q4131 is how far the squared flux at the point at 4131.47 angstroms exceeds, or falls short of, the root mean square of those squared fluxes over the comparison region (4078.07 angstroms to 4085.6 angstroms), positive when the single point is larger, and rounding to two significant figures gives 6.4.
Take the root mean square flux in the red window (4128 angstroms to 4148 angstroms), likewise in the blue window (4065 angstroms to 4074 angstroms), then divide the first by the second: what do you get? 1.01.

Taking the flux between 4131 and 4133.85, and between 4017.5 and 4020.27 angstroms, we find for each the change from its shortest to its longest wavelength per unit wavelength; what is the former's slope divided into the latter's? 0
